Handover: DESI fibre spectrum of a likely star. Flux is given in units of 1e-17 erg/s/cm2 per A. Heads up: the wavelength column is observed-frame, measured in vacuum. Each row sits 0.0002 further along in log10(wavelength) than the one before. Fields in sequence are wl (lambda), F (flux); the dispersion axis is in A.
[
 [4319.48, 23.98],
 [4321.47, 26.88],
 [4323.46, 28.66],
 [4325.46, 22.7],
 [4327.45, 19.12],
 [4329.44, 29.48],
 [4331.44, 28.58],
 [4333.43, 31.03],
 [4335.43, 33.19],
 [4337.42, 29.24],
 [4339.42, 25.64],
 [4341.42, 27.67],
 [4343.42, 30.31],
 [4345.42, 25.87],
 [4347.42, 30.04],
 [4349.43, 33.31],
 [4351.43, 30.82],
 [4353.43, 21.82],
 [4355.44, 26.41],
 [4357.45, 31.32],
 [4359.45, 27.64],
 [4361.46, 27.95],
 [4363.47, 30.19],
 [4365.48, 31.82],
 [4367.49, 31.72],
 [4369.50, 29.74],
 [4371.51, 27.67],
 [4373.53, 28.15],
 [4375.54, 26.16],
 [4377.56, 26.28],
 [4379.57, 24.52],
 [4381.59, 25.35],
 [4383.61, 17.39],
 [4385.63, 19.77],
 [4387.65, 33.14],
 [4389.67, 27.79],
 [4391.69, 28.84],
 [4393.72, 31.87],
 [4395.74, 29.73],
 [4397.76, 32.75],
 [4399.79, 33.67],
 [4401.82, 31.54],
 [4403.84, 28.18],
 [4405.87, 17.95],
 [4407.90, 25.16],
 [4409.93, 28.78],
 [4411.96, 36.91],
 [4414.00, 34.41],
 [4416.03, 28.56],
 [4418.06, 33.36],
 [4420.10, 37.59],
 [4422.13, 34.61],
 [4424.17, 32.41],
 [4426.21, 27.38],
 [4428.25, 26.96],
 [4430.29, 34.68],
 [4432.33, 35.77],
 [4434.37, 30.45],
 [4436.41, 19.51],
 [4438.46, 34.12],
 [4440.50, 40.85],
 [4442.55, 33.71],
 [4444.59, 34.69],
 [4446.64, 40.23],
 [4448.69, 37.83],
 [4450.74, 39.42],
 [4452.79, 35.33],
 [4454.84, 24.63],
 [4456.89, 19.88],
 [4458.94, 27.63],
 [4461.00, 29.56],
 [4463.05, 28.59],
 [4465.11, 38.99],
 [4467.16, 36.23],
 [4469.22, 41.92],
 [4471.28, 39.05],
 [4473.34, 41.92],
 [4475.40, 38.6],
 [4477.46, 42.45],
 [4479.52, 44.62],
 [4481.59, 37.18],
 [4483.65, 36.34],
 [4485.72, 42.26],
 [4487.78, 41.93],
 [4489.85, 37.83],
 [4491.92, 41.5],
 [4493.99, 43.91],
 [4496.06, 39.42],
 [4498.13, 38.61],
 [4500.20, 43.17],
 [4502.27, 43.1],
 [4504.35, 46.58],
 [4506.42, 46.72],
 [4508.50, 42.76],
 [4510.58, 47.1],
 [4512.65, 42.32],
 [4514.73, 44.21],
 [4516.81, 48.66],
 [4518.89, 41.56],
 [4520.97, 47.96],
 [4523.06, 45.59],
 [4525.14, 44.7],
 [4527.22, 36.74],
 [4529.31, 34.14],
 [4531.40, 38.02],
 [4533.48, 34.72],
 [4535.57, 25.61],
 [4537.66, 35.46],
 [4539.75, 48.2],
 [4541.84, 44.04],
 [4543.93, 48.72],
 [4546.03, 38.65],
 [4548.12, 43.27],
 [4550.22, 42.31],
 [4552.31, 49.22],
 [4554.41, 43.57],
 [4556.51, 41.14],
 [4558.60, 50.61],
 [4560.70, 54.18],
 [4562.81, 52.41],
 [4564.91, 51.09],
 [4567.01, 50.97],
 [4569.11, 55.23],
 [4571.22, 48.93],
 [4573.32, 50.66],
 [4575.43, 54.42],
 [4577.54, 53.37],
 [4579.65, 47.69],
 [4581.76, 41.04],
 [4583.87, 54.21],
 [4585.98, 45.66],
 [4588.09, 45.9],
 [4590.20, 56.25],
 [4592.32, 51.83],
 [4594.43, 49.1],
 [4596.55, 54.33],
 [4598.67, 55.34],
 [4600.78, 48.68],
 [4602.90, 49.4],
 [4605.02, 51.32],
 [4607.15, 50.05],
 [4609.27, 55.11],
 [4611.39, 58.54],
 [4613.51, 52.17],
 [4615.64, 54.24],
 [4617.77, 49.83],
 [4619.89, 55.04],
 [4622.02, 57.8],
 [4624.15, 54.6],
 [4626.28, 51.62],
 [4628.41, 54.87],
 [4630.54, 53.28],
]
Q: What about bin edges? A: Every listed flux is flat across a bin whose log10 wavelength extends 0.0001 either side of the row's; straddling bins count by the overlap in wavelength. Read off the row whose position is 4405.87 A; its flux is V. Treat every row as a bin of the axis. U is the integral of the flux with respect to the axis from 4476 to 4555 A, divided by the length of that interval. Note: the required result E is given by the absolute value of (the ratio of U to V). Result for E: 2.3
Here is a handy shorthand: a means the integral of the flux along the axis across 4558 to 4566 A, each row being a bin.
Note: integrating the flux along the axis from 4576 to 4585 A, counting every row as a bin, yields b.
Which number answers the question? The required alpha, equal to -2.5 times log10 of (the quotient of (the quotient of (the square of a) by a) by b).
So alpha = 0.1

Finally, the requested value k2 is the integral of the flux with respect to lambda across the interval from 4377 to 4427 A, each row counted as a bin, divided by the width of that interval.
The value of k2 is 29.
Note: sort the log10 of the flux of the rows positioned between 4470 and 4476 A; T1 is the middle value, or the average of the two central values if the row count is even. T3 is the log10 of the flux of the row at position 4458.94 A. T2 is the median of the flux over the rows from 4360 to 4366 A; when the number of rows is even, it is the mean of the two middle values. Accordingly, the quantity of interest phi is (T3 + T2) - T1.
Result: 30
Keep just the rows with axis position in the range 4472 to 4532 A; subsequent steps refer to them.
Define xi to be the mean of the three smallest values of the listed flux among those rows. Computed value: 36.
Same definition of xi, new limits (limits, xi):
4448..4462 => 24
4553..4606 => 42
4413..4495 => 21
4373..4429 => 18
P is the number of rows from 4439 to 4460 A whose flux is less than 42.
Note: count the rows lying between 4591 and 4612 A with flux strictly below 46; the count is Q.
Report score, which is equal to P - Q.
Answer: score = 10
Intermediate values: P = 10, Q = 0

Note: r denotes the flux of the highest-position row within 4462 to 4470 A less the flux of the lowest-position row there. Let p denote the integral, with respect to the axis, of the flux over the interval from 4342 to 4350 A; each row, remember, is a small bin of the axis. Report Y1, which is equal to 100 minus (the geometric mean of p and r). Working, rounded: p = 236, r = 13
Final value 44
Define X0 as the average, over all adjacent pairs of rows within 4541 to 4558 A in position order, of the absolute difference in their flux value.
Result 5.0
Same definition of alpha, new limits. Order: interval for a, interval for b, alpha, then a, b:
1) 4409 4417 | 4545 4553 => 0.3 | 258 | 345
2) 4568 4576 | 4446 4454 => -0.4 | 417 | 302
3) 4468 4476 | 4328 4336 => -0.3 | 323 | 238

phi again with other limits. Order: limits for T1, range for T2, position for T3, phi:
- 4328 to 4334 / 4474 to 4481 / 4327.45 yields 42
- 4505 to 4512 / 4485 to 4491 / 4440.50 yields 42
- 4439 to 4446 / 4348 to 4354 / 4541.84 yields 31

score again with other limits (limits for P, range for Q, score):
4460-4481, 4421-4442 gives -2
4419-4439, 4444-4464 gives 0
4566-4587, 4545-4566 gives -4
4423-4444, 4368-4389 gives 0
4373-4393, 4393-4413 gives 0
